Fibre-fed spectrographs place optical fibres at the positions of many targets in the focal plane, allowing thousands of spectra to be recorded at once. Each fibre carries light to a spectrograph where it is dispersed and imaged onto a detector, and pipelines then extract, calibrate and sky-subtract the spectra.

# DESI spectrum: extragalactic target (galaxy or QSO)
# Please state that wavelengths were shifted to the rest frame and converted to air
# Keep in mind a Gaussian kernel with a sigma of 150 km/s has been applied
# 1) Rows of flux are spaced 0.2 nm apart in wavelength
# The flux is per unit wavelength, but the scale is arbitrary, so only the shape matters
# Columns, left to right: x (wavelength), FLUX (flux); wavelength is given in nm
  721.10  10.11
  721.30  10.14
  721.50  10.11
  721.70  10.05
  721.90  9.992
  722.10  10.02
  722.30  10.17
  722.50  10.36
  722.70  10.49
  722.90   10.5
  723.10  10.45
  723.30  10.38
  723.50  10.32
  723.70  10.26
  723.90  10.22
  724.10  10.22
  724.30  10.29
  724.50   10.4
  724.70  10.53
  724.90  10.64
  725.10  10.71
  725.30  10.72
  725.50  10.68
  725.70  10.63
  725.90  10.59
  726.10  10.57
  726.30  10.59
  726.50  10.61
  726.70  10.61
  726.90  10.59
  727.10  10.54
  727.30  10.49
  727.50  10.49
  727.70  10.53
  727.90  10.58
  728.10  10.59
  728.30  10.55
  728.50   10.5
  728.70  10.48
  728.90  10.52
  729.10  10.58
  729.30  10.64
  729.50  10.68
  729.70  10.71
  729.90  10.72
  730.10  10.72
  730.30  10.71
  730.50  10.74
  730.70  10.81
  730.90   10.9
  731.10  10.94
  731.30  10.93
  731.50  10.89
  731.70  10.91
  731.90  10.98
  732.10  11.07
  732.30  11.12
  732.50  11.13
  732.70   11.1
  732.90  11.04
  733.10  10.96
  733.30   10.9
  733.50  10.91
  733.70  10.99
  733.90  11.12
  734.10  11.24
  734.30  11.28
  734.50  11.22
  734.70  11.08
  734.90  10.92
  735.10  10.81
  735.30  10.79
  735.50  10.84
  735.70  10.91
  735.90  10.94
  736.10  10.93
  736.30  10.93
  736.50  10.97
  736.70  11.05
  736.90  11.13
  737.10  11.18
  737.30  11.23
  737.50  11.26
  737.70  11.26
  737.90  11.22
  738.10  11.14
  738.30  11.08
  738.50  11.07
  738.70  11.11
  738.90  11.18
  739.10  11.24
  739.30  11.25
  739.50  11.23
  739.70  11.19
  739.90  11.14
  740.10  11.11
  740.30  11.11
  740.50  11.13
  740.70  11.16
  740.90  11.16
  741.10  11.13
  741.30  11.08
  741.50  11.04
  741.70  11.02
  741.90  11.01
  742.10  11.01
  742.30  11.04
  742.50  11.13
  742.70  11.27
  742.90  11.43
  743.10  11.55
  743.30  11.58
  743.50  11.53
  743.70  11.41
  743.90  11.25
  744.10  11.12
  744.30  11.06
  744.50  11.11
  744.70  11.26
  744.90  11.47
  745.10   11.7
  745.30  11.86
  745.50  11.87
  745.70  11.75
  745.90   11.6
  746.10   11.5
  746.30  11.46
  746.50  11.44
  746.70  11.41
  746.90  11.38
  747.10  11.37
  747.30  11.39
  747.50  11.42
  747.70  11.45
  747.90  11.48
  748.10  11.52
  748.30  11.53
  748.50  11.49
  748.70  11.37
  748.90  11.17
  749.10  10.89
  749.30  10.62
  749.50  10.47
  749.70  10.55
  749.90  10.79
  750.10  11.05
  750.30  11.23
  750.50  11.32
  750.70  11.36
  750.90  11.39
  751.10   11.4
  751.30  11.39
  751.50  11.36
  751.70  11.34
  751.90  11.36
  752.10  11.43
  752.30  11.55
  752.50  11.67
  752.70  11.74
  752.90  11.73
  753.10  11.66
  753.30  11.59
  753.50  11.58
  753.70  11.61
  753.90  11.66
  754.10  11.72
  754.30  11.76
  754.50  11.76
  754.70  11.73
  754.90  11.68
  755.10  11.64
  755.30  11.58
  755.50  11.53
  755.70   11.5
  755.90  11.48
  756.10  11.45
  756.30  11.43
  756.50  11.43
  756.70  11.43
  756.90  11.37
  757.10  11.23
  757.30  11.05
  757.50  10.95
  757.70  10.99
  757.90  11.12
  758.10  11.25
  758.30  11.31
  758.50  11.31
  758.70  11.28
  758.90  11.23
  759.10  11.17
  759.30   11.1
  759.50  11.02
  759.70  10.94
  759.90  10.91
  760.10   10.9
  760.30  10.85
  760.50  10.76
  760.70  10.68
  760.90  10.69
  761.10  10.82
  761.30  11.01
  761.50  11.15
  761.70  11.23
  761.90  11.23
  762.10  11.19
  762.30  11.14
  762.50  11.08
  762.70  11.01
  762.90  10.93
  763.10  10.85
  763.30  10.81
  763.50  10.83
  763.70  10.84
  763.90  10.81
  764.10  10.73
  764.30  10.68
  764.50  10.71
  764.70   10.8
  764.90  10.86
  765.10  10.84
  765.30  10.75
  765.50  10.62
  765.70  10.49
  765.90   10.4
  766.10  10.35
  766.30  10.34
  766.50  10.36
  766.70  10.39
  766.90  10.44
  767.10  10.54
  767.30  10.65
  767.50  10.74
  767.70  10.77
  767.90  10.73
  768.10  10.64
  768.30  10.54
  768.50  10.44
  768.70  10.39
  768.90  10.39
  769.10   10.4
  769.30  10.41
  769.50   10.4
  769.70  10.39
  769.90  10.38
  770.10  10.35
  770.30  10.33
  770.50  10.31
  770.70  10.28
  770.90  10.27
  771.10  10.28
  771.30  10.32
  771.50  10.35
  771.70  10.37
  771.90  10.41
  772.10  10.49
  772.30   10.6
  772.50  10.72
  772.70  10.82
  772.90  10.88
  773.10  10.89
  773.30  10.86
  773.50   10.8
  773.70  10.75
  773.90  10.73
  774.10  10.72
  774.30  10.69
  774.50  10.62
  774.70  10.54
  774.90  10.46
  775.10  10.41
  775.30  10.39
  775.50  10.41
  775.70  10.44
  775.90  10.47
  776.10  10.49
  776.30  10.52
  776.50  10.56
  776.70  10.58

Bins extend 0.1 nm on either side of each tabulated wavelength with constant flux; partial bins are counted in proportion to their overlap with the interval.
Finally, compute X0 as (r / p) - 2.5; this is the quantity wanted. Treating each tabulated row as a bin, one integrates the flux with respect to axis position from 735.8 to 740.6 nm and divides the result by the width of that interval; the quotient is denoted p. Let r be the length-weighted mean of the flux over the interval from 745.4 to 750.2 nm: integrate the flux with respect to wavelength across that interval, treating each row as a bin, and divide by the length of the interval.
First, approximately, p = 11.1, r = 11.3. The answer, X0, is -1.49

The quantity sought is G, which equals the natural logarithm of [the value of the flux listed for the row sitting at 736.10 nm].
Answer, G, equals 2.39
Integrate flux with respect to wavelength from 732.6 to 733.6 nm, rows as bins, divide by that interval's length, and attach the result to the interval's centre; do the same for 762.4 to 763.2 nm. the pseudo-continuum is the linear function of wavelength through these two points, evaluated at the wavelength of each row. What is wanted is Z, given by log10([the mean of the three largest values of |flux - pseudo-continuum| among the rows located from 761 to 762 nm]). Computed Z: -0.63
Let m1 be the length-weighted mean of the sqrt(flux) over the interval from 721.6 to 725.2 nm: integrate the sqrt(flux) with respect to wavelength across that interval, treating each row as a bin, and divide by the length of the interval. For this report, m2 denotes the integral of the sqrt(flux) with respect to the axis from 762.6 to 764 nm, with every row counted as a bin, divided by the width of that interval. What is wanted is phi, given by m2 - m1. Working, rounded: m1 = 3.21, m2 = 3.297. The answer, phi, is 0.08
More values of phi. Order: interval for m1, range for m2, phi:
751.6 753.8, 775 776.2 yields -0.17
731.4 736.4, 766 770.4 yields -0.08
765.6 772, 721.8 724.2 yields -0.02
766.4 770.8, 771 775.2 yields 0.02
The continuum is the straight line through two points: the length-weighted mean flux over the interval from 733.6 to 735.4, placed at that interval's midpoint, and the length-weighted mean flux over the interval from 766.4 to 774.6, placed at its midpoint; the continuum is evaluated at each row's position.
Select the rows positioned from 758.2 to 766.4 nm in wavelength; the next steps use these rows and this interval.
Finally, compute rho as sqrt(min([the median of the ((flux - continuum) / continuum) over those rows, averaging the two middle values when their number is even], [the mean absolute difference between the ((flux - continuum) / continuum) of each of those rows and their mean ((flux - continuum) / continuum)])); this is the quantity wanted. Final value 0.131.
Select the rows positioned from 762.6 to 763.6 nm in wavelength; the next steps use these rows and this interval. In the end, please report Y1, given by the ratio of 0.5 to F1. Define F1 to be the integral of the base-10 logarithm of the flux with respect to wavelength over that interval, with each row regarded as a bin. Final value 0.482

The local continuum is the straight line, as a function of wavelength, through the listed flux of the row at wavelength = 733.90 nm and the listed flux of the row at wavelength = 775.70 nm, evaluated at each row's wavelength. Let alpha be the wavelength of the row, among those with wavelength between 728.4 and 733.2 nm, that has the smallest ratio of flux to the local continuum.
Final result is 728.70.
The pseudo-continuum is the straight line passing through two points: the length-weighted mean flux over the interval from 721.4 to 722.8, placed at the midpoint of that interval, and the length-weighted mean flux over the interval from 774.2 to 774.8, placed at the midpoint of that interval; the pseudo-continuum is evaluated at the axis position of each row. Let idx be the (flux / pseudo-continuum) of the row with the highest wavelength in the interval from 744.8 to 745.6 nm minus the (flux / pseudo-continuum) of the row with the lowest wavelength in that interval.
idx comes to 0.038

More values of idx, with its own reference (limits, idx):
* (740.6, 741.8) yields -0.014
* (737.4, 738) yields -0.004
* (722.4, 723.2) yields 0.008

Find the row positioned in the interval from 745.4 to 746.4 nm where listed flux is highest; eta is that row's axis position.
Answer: 745.50 nm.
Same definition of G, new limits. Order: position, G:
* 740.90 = 2.41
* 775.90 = 2.35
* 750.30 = 2.42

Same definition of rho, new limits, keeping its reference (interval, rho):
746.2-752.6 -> 0.141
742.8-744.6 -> 0.126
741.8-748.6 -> 0.130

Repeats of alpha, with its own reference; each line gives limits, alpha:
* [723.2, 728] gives 723.90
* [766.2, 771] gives 766.30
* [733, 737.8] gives 735.30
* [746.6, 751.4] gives 749.50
